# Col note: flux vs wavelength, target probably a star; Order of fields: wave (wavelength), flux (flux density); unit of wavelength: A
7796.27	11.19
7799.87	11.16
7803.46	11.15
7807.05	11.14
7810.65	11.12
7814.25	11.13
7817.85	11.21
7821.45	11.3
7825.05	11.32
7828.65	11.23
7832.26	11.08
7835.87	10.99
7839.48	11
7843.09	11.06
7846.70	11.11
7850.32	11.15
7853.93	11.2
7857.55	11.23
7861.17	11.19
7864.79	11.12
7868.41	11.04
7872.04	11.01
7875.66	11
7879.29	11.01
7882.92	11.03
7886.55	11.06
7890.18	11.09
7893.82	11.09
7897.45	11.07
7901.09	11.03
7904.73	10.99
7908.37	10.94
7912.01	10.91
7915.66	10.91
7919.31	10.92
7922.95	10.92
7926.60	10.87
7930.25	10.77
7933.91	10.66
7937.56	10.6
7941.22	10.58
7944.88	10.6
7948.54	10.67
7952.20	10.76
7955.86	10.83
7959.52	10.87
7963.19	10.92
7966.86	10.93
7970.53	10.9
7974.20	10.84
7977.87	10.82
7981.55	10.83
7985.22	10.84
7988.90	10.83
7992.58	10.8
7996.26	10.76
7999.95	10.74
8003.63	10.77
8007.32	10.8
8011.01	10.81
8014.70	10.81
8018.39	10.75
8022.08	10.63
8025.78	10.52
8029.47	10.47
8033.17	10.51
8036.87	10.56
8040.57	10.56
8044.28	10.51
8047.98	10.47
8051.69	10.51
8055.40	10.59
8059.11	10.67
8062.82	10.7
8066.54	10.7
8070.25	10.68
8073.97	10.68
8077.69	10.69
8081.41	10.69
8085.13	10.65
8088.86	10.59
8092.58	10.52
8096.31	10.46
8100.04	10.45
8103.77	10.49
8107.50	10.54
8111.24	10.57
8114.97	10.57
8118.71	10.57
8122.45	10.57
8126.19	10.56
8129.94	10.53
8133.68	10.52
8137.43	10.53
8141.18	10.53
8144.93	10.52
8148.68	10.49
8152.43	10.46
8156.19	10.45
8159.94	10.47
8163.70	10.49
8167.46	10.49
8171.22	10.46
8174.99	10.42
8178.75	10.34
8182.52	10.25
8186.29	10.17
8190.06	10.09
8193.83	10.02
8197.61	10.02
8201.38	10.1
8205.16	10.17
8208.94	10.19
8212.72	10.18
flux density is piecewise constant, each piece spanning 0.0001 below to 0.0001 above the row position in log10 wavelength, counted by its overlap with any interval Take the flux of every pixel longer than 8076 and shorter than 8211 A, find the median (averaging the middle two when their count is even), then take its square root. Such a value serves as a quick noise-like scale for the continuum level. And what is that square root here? 3.24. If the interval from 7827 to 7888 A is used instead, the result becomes 3.33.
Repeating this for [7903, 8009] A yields 3.29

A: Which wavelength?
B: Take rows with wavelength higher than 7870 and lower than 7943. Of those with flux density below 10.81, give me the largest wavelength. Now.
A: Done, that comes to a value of 7941.22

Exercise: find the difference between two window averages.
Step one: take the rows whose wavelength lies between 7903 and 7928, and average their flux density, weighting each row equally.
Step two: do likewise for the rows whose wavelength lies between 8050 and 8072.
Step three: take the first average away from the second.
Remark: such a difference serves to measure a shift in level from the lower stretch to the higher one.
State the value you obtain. -0.281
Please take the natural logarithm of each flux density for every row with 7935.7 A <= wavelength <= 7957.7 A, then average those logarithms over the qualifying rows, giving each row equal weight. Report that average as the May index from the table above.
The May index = 2.37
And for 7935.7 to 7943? 2.36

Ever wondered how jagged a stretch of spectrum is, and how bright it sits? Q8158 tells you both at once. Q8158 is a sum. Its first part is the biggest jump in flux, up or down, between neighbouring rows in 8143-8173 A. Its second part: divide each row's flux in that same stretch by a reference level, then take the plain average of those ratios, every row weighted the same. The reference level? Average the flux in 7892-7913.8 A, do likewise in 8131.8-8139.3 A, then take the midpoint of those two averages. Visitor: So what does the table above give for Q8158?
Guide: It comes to 1.00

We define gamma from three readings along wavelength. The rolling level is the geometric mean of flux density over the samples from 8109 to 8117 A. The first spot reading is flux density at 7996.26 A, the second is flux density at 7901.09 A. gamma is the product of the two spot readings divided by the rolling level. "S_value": 11.2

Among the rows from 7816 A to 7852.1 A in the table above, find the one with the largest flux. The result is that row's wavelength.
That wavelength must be 7825.05 A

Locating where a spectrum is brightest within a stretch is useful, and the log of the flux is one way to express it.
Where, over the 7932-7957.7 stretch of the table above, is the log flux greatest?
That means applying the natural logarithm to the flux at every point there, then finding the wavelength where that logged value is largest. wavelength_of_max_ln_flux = 7955.86 A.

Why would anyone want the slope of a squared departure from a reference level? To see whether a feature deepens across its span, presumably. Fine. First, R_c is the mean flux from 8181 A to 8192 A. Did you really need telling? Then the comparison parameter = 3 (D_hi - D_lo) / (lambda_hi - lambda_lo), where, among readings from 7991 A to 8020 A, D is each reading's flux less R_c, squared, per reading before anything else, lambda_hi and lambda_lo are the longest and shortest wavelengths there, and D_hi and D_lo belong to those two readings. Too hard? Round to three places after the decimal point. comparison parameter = -0.007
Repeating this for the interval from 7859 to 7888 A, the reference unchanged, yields -0.029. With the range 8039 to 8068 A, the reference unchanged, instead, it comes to 0.015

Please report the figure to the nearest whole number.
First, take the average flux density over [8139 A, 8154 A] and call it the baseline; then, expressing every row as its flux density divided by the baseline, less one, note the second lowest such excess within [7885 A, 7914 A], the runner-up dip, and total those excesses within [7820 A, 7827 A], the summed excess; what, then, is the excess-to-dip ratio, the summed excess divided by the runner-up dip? 4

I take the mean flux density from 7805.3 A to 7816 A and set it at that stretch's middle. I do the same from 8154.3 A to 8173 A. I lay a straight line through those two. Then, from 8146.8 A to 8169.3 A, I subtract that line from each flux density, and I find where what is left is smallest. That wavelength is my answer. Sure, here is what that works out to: 8156.19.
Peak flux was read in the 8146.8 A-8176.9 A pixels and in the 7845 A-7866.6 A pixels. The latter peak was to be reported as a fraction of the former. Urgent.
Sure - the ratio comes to 1.07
